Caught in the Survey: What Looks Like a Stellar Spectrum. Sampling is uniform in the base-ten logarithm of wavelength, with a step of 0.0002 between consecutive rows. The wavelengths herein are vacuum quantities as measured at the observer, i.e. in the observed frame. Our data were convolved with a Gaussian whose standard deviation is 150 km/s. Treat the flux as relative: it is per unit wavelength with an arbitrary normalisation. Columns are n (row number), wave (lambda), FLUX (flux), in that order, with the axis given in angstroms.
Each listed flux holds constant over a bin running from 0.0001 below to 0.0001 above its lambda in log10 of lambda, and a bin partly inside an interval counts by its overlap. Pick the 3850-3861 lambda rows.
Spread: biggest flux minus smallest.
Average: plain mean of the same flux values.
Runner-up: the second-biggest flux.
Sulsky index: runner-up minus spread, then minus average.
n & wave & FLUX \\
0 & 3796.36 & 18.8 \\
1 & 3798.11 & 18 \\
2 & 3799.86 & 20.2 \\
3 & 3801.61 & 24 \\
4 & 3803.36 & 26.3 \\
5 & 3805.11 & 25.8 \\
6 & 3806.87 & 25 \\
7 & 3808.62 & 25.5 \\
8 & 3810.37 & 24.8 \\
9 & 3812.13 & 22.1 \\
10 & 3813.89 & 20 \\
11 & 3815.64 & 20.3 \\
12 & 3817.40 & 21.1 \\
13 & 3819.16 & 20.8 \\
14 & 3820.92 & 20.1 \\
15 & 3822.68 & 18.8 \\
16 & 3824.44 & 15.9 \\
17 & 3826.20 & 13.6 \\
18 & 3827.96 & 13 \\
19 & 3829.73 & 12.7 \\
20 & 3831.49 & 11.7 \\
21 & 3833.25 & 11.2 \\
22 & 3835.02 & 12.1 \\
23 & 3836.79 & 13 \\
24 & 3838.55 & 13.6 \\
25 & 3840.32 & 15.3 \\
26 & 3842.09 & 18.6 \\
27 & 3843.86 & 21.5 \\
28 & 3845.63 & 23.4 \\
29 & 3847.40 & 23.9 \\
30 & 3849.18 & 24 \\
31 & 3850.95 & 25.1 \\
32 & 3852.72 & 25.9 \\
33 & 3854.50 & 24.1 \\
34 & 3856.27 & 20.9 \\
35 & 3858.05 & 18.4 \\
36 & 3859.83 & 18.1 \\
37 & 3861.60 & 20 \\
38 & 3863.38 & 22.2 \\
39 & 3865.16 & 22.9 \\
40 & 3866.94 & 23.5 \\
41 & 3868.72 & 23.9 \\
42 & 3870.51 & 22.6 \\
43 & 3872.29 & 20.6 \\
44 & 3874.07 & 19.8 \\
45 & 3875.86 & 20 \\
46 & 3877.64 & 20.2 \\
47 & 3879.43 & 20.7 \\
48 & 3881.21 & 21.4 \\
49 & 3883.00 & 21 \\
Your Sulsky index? -4.8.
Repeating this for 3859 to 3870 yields -4.1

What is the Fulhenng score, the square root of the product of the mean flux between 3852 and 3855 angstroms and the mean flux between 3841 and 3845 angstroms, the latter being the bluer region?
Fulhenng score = 22.4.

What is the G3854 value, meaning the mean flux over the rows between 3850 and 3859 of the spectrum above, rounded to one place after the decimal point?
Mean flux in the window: 22.9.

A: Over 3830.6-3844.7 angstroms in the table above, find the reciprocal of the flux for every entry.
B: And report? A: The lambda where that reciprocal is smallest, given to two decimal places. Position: 3843.86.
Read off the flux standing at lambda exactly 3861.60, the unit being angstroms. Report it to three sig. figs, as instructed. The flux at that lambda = 20.0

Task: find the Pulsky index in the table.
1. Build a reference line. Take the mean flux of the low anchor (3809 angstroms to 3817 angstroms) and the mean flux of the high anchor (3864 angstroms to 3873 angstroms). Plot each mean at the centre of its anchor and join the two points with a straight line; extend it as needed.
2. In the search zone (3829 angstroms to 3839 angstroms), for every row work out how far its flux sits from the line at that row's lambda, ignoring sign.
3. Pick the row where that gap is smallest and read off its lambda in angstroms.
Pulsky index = 3838.55 angstroms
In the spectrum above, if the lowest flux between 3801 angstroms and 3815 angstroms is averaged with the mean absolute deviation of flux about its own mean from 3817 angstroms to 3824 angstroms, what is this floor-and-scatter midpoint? 10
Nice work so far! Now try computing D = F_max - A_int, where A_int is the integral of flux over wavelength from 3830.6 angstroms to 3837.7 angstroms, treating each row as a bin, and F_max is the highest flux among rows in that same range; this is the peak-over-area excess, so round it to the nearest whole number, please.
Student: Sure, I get -72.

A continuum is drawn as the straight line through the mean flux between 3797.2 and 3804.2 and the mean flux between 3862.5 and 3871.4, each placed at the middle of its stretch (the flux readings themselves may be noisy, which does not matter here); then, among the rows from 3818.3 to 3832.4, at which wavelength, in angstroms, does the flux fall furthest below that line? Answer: 3831.49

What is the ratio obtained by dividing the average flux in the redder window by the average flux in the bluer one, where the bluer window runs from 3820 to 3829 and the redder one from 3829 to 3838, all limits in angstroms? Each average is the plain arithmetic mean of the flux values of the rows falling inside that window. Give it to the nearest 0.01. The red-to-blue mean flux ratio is 0.75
